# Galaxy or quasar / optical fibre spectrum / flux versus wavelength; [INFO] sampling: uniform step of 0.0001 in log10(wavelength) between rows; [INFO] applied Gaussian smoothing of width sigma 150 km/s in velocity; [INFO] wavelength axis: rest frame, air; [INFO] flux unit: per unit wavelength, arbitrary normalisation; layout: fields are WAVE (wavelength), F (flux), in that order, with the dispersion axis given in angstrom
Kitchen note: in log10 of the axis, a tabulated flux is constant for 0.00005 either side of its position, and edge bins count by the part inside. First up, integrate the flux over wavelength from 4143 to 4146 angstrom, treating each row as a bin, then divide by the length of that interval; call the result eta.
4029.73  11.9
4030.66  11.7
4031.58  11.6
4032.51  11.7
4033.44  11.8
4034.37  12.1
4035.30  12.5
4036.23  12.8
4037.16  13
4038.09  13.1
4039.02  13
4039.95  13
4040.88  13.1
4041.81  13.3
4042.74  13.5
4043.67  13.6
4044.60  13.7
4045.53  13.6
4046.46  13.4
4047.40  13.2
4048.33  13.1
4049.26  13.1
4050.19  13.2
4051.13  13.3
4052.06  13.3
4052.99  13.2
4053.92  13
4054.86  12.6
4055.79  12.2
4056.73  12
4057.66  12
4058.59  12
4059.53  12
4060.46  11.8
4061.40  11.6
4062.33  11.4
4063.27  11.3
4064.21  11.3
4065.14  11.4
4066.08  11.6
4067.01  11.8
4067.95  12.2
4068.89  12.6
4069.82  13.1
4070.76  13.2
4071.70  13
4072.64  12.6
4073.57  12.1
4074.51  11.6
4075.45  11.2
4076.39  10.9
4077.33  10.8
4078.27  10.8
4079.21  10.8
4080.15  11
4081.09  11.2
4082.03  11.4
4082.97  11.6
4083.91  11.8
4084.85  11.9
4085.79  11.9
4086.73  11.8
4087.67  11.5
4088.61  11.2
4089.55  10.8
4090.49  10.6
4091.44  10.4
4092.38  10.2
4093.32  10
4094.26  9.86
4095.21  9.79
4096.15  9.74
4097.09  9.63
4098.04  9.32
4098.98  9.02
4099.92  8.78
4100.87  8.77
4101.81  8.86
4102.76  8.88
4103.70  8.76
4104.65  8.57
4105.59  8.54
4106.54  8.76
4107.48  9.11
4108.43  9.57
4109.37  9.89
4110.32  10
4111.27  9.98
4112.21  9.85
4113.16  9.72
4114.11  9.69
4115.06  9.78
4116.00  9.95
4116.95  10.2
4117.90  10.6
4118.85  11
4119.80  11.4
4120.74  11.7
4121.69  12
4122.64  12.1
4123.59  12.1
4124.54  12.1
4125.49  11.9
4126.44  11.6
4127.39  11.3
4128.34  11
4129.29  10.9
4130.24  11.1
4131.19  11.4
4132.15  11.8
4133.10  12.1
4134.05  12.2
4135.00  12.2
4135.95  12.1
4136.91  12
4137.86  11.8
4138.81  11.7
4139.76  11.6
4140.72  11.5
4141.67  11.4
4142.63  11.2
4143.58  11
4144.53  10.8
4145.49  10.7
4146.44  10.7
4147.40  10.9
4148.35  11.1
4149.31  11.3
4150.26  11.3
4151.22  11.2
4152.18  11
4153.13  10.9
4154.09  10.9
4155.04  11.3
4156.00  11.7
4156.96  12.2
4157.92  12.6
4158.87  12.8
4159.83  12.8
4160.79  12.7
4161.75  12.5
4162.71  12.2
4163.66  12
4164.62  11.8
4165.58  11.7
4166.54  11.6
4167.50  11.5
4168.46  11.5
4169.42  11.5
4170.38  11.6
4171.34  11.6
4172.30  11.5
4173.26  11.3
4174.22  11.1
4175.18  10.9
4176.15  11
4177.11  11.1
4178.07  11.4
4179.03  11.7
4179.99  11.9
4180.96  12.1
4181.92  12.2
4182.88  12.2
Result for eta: 10.9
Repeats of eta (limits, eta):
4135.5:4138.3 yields 11.9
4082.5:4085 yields 11.8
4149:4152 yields 11.2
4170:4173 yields 11.6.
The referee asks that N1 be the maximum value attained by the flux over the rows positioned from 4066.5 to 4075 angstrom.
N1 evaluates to 13.2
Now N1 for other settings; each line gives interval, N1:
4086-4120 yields 11.8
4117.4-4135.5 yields 12.2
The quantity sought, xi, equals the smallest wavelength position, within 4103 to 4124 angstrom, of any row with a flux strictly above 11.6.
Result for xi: 4120.74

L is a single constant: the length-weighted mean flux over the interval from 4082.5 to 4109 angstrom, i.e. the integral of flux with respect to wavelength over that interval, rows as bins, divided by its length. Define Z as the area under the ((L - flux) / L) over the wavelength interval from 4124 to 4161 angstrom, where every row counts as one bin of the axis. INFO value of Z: -5.8 angstrom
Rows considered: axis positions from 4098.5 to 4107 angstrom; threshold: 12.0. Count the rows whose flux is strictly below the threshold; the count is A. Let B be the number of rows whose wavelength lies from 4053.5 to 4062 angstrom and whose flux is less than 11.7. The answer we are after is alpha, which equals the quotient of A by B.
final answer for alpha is 9.0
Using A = 9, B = 1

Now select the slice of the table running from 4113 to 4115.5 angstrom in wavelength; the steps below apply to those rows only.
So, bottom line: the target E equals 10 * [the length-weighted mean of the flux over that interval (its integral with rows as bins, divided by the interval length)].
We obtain 97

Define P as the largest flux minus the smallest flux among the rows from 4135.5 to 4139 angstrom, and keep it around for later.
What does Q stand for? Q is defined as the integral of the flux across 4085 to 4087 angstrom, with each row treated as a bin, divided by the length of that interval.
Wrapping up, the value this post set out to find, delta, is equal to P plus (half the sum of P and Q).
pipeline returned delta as 6.54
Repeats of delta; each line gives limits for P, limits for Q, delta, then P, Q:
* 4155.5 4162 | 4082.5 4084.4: 7.50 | 1.10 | 11.7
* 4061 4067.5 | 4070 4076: 6.90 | 0.50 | 12.3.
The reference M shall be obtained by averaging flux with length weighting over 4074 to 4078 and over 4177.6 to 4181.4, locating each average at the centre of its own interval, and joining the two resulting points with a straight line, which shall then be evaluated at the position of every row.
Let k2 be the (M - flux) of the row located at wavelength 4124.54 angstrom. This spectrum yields -0.7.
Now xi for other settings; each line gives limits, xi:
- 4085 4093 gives 4085.79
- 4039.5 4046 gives 4039.95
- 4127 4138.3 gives 4132.15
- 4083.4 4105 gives 4083.91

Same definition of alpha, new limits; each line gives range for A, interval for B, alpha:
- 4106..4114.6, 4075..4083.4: 1.0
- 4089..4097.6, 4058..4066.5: 1.5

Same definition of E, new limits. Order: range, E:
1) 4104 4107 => 86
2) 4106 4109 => 92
